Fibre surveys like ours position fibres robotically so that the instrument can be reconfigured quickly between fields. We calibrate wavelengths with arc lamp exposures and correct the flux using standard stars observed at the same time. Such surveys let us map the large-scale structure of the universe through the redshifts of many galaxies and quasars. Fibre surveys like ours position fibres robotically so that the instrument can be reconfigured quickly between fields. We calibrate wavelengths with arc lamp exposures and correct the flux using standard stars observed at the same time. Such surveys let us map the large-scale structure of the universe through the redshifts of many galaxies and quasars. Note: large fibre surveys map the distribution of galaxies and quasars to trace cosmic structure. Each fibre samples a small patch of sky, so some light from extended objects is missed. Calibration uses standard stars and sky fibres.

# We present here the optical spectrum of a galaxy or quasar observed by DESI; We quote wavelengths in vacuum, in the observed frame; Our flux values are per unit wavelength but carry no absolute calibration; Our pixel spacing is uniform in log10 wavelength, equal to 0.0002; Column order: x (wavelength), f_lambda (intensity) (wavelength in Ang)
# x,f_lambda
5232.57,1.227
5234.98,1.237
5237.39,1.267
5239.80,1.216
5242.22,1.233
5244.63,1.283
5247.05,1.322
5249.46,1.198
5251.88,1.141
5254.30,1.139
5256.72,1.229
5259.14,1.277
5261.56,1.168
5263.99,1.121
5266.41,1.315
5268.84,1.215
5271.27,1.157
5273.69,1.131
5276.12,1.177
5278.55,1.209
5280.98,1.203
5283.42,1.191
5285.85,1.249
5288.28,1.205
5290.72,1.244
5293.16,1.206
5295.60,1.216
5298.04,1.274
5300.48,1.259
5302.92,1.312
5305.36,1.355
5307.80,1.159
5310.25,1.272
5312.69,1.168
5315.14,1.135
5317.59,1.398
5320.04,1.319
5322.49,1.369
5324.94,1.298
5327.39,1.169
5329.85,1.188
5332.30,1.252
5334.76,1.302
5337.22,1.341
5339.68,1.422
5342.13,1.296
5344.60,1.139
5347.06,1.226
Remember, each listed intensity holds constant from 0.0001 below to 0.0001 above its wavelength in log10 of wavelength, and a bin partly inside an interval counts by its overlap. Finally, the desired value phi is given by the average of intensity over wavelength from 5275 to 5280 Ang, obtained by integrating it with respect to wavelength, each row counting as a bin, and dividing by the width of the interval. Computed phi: 1.194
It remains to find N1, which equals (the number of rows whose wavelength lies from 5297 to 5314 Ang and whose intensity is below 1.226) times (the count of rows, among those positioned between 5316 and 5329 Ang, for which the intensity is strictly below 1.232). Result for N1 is 2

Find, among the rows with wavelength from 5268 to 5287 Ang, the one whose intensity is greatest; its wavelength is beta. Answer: 5285.85 Ang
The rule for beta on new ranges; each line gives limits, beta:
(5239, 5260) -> 5247.05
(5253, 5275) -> 5266.41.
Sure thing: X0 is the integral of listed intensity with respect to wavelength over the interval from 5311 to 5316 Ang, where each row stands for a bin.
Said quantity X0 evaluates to 5.82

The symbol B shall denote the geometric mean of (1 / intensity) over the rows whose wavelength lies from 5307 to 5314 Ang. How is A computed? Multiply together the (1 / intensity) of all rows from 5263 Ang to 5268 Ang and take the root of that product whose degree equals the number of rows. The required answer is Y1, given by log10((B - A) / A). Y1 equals -1.89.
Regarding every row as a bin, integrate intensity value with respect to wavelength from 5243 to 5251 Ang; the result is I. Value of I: 10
